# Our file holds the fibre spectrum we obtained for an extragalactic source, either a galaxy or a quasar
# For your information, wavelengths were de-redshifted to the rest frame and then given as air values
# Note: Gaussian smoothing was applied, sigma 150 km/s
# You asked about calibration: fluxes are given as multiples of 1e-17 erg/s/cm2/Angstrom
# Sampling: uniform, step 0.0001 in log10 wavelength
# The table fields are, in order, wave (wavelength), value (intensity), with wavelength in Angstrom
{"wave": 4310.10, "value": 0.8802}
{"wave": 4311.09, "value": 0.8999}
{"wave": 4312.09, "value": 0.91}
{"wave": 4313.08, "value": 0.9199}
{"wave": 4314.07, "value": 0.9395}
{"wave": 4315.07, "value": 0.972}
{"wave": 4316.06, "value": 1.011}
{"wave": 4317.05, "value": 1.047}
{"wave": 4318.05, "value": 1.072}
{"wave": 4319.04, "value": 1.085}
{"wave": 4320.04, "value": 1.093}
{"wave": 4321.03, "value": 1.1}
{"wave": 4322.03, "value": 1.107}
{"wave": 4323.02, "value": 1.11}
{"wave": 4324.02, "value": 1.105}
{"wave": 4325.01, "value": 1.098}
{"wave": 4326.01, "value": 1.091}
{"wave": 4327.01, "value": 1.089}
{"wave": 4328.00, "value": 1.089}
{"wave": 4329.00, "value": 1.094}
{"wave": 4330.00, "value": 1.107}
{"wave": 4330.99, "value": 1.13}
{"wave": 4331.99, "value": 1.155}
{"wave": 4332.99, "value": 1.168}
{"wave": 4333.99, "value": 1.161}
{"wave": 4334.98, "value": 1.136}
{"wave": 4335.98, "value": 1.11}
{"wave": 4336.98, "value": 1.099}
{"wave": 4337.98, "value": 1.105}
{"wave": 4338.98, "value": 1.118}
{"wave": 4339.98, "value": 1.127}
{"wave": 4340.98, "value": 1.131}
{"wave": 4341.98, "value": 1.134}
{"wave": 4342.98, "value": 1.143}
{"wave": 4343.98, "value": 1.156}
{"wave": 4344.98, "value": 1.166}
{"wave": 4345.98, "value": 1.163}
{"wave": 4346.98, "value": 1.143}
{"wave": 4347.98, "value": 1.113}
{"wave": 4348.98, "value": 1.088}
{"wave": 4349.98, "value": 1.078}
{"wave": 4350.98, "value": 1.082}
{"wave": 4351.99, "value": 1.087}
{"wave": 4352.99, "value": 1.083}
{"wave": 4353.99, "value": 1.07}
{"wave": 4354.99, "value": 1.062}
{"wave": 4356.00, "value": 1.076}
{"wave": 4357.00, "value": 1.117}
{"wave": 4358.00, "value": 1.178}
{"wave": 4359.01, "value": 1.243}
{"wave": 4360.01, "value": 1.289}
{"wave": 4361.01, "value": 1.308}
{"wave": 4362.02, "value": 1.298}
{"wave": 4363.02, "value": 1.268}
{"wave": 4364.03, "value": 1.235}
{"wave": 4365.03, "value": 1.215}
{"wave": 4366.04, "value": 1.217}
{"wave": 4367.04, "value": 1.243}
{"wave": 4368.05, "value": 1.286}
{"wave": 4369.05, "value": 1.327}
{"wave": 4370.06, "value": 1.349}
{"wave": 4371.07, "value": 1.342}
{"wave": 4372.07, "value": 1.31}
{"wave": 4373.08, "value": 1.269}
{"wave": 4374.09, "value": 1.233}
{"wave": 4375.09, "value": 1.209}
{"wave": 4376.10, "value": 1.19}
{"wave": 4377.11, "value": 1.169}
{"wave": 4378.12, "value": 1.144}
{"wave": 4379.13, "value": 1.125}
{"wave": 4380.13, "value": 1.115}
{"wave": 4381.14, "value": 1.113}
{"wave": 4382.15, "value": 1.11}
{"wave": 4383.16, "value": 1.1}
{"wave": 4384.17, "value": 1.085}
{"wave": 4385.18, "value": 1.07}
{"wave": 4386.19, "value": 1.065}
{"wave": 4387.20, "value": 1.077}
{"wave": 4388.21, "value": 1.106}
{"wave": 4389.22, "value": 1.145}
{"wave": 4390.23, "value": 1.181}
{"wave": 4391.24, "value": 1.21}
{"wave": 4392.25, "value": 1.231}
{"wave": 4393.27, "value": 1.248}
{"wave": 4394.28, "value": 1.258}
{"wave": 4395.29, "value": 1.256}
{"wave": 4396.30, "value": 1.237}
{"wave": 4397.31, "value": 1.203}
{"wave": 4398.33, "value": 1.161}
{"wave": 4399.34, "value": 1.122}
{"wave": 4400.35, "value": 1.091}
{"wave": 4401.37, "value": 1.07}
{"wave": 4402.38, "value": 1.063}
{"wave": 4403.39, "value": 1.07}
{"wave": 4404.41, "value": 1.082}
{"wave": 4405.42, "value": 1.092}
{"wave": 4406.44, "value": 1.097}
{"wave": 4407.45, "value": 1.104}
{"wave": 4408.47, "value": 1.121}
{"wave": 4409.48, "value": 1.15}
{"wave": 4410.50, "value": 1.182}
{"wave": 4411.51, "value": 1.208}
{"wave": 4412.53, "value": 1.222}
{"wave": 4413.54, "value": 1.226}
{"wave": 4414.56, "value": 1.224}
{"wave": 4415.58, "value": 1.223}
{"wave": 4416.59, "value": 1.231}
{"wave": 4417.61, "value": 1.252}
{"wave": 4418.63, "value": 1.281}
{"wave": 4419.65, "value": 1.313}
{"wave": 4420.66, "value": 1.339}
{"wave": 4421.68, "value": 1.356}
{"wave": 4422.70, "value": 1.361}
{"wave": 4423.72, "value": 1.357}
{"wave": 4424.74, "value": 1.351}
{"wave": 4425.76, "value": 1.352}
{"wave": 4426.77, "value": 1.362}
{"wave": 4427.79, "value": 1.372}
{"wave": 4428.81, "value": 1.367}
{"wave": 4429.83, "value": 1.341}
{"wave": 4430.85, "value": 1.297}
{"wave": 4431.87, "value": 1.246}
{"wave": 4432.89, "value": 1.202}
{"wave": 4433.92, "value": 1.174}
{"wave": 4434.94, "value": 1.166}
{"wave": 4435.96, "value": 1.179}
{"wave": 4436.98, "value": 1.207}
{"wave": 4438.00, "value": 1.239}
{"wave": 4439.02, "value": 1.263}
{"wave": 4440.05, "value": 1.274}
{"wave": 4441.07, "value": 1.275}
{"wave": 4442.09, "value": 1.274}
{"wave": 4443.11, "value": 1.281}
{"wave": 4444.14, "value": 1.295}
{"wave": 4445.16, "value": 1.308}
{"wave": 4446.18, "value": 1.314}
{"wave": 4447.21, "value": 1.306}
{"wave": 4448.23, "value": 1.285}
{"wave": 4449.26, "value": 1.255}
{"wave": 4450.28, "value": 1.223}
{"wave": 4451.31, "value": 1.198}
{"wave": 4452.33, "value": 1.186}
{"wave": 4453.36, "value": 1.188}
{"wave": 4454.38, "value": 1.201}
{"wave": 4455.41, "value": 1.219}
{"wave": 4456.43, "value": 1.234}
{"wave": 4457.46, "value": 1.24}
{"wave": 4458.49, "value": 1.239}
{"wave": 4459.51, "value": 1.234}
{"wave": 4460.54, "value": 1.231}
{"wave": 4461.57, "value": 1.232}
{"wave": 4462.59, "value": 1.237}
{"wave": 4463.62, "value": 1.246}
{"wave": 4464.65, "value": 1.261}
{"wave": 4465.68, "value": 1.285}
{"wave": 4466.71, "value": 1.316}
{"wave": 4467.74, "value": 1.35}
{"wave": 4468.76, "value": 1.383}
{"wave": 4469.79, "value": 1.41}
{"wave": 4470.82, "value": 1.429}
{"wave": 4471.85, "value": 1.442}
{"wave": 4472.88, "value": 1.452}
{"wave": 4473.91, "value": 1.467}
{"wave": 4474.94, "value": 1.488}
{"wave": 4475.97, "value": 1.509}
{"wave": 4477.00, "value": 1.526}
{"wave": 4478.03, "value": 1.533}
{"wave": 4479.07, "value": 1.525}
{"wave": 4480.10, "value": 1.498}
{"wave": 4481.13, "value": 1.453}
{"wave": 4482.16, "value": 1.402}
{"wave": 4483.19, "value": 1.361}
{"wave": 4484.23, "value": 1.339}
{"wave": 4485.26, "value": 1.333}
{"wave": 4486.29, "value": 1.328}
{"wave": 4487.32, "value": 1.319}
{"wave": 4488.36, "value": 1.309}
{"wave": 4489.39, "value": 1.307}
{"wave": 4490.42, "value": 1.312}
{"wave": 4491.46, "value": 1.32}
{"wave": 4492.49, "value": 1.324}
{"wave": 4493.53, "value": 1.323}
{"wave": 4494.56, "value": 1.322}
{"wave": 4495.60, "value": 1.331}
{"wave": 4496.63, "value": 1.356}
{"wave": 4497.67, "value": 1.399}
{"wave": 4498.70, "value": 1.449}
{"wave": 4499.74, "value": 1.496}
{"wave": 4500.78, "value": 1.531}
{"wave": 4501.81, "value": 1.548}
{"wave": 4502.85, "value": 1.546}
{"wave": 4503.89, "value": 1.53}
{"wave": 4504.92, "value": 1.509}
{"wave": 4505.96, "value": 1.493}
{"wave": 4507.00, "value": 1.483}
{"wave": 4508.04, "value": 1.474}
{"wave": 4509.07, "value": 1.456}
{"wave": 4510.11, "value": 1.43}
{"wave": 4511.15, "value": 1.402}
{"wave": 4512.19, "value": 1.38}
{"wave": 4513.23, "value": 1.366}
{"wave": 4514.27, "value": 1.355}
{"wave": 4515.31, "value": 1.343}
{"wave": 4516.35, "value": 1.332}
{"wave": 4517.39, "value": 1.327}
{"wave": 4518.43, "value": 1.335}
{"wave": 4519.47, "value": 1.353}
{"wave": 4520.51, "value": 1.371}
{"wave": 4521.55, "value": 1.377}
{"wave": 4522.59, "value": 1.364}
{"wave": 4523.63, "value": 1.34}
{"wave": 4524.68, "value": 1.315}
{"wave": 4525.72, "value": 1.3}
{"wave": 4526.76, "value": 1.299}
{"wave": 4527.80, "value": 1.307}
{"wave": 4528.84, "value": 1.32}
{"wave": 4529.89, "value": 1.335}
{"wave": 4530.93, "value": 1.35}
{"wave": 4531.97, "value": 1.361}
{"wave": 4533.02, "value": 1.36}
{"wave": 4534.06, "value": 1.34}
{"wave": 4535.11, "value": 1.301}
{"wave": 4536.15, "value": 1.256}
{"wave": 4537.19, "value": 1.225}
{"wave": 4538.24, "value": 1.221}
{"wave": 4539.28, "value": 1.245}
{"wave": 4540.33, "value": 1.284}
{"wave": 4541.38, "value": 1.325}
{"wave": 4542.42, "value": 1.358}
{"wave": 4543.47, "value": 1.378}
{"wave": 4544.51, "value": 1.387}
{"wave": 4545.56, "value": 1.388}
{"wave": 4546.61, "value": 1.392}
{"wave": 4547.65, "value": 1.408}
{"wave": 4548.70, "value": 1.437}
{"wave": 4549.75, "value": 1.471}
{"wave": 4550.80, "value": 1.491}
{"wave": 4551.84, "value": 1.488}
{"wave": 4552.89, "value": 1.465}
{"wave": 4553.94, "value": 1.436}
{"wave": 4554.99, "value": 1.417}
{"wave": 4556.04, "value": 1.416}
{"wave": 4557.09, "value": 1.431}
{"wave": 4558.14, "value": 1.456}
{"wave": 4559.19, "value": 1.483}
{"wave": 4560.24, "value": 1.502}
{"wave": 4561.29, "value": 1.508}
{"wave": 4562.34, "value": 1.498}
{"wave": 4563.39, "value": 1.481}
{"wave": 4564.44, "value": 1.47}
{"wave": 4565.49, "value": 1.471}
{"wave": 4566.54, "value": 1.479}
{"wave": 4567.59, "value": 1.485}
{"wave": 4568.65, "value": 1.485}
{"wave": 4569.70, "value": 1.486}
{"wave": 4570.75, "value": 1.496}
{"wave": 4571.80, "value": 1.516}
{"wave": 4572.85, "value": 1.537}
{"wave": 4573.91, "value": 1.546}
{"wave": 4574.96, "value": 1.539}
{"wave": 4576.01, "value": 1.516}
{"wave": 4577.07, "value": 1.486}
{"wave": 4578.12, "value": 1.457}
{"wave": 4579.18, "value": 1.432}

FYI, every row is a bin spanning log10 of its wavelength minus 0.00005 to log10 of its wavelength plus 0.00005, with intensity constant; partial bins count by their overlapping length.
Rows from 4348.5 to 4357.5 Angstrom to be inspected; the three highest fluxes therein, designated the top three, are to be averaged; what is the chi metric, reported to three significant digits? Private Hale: 1.10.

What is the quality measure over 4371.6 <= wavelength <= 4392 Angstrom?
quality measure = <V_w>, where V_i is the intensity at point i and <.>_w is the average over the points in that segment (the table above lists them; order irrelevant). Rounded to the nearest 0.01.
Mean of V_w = 1.15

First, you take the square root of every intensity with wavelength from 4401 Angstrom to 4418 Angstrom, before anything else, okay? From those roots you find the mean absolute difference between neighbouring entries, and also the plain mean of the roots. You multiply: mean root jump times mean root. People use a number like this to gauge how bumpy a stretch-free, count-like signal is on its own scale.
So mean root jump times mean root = 0.006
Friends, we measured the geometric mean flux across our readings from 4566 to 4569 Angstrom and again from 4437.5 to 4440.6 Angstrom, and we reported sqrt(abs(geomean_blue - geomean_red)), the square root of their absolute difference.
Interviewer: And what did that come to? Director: 0.47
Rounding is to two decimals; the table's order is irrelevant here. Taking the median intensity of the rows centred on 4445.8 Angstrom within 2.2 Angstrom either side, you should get 1.31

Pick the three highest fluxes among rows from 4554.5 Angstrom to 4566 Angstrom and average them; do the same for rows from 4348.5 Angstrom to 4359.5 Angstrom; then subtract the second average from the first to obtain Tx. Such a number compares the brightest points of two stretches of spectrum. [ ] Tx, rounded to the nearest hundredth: 0.32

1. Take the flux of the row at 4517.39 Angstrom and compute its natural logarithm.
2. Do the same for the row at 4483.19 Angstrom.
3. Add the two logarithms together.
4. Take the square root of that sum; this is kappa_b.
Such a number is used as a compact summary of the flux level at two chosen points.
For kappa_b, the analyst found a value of 0.77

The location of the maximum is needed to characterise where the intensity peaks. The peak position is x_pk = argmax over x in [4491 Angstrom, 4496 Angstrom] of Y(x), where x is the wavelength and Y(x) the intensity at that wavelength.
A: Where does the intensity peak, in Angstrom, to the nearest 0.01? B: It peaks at 4495.60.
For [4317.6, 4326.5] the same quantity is 4323.02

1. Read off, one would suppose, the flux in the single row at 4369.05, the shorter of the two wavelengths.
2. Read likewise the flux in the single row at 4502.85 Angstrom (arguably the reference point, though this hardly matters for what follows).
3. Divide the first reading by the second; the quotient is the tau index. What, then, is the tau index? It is 0.86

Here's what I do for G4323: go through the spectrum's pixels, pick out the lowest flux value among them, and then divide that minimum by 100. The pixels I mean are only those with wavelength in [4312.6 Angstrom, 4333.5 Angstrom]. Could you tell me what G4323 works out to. 0.0092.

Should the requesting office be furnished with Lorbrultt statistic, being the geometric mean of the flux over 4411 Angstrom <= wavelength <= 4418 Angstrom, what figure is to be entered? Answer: 1.23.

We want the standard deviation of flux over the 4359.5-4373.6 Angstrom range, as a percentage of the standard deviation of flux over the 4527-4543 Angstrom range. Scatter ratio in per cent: 89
